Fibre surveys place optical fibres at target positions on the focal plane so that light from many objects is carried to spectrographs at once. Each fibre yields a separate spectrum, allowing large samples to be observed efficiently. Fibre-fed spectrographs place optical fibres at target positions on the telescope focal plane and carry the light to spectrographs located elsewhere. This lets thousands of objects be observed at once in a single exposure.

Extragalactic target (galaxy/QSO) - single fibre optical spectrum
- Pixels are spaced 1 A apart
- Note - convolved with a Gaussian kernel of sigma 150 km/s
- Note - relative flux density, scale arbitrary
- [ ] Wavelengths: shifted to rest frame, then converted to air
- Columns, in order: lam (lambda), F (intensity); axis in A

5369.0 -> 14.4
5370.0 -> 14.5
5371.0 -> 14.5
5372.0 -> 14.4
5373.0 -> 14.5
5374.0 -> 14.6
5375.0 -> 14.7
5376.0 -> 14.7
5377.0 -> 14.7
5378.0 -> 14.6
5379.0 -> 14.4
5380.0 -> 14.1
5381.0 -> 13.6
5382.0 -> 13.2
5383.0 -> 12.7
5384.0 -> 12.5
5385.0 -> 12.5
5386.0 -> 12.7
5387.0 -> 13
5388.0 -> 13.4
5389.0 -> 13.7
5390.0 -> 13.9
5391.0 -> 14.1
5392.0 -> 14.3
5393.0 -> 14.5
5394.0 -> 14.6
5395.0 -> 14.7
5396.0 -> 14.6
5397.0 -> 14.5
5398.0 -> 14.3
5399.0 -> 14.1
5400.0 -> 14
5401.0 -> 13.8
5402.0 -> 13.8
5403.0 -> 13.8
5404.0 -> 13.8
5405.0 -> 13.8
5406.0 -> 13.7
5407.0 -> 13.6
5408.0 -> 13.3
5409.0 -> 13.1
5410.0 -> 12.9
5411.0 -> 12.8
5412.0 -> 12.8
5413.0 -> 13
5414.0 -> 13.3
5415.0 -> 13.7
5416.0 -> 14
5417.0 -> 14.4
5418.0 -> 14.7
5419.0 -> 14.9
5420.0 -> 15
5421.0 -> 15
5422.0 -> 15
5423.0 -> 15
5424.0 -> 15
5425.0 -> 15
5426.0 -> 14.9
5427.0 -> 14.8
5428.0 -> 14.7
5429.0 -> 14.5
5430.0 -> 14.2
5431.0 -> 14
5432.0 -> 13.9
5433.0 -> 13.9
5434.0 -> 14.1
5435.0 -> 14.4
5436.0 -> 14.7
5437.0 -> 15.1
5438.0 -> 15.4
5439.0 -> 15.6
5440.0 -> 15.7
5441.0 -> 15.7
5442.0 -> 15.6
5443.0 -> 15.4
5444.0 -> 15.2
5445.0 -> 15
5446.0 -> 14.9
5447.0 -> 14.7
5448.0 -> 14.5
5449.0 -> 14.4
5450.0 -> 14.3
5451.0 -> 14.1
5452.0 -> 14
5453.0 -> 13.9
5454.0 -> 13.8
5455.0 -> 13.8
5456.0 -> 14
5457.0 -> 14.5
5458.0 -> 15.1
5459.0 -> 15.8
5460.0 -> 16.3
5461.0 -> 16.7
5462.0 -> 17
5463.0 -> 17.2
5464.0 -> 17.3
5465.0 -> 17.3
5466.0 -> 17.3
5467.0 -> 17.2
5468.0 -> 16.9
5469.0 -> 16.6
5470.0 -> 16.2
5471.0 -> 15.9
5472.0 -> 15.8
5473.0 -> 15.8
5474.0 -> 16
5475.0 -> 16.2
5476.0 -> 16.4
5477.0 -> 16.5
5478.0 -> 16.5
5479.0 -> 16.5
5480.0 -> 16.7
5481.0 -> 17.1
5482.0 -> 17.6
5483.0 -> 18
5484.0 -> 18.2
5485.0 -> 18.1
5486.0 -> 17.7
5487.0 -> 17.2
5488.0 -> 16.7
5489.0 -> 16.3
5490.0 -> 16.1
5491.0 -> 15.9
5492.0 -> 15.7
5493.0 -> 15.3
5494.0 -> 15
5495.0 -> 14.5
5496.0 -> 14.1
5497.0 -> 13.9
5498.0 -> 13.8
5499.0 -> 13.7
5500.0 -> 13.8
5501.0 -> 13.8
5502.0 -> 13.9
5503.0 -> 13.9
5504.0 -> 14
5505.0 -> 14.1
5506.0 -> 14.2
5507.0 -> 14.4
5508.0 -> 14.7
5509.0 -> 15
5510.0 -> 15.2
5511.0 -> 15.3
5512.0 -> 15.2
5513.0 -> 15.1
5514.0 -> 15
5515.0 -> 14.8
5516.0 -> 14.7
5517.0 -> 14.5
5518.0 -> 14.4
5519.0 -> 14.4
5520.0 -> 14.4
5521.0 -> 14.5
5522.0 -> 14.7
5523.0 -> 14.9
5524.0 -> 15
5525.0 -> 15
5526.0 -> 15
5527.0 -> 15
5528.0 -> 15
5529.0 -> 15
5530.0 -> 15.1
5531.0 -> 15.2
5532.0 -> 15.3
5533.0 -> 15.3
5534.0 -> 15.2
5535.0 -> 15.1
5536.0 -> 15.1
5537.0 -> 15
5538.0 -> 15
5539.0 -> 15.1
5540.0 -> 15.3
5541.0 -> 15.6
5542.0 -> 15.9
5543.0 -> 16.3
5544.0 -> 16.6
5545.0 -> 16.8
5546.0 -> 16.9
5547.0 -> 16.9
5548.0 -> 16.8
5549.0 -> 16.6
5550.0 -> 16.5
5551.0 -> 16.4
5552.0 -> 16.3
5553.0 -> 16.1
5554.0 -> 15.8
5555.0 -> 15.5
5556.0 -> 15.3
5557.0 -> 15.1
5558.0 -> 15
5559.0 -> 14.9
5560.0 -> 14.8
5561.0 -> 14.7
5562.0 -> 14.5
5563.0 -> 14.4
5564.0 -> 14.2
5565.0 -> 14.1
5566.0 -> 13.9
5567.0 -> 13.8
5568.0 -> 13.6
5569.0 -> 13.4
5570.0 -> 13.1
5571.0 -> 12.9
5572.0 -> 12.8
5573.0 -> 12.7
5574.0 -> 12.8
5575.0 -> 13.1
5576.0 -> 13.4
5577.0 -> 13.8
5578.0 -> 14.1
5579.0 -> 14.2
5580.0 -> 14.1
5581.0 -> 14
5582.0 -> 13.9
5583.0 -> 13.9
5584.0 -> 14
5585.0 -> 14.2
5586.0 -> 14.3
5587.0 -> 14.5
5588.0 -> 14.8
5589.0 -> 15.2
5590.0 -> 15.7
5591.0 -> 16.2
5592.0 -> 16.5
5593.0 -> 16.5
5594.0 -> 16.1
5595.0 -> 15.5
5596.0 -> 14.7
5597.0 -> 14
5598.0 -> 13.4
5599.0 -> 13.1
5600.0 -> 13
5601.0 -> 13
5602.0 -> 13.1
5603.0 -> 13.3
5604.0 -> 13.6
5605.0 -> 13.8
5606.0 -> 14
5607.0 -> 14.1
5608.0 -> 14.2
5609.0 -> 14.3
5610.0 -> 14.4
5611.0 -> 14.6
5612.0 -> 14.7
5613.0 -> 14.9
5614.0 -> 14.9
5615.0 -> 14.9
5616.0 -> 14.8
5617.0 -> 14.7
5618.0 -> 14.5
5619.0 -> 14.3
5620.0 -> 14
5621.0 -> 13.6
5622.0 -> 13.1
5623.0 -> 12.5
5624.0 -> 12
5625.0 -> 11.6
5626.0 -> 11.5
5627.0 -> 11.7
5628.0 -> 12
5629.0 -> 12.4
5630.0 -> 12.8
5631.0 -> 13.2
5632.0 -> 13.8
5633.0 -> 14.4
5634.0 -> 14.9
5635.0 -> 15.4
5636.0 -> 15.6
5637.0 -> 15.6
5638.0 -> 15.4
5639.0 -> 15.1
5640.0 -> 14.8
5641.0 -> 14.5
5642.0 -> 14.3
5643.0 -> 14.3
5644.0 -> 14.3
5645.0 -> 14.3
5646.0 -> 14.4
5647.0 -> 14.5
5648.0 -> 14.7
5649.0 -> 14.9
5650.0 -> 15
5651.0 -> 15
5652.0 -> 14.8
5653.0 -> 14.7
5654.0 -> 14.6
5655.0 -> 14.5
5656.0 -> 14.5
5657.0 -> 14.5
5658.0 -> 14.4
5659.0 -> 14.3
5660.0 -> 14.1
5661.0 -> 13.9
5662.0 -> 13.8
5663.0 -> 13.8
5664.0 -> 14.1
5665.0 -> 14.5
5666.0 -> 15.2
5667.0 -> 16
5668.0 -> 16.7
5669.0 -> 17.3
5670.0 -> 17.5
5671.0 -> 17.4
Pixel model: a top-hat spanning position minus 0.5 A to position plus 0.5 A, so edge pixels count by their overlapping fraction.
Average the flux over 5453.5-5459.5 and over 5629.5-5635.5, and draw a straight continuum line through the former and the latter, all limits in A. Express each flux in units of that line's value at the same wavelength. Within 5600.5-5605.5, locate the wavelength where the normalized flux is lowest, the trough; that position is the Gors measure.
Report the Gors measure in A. 5601.0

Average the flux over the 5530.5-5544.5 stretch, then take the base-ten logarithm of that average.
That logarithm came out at 1.19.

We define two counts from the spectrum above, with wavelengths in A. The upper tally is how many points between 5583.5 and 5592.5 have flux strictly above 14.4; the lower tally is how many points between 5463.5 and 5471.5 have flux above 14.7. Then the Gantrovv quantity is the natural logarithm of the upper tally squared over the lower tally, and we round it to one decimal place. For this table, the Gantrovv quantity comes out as 1.5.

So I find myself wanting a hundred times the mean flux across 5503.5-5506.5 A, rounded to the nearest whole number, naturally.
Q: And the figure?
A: 1410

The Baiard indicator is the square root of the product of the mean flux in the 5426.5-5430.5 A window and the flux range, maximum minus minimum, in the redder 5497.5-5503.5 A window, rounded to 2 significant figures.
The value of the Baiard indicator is 1.7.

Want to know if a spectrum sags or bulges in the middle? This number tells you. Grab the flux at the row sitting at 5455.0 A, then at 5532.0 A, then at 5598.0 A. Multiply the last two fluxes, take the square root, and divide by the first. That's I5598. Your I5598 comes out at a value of 1.04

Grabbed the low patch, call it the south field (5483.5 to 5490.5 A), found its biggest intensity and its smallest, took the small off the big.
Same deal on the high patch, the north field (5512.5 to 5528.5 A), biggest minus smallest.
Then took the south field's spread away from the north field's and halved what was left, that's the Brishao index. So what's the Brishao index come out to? -0.7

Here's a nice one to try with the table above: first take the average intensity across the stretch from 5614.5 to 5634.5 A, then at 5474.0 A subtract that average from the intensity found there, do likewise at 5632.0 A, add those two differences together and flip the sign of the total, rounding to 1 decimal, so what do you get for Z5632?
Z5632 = -3.1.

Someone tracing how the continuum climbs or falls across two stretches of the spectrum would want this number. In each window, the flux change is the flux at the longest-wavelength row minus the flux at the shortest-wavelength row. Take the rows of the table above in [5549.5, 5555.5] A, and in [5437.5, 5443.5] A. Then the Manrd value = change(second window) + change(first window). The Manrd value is -1.0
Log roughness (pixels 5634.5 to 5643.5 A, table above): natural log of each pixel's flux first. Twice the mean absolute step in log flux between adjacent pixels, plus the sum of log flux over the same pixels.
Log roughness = 24.4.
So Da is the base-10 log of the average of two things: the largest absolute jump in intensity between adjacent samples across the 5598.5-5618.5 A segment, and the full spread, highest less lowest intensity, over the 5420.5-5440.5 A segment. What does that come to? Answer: 0.021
